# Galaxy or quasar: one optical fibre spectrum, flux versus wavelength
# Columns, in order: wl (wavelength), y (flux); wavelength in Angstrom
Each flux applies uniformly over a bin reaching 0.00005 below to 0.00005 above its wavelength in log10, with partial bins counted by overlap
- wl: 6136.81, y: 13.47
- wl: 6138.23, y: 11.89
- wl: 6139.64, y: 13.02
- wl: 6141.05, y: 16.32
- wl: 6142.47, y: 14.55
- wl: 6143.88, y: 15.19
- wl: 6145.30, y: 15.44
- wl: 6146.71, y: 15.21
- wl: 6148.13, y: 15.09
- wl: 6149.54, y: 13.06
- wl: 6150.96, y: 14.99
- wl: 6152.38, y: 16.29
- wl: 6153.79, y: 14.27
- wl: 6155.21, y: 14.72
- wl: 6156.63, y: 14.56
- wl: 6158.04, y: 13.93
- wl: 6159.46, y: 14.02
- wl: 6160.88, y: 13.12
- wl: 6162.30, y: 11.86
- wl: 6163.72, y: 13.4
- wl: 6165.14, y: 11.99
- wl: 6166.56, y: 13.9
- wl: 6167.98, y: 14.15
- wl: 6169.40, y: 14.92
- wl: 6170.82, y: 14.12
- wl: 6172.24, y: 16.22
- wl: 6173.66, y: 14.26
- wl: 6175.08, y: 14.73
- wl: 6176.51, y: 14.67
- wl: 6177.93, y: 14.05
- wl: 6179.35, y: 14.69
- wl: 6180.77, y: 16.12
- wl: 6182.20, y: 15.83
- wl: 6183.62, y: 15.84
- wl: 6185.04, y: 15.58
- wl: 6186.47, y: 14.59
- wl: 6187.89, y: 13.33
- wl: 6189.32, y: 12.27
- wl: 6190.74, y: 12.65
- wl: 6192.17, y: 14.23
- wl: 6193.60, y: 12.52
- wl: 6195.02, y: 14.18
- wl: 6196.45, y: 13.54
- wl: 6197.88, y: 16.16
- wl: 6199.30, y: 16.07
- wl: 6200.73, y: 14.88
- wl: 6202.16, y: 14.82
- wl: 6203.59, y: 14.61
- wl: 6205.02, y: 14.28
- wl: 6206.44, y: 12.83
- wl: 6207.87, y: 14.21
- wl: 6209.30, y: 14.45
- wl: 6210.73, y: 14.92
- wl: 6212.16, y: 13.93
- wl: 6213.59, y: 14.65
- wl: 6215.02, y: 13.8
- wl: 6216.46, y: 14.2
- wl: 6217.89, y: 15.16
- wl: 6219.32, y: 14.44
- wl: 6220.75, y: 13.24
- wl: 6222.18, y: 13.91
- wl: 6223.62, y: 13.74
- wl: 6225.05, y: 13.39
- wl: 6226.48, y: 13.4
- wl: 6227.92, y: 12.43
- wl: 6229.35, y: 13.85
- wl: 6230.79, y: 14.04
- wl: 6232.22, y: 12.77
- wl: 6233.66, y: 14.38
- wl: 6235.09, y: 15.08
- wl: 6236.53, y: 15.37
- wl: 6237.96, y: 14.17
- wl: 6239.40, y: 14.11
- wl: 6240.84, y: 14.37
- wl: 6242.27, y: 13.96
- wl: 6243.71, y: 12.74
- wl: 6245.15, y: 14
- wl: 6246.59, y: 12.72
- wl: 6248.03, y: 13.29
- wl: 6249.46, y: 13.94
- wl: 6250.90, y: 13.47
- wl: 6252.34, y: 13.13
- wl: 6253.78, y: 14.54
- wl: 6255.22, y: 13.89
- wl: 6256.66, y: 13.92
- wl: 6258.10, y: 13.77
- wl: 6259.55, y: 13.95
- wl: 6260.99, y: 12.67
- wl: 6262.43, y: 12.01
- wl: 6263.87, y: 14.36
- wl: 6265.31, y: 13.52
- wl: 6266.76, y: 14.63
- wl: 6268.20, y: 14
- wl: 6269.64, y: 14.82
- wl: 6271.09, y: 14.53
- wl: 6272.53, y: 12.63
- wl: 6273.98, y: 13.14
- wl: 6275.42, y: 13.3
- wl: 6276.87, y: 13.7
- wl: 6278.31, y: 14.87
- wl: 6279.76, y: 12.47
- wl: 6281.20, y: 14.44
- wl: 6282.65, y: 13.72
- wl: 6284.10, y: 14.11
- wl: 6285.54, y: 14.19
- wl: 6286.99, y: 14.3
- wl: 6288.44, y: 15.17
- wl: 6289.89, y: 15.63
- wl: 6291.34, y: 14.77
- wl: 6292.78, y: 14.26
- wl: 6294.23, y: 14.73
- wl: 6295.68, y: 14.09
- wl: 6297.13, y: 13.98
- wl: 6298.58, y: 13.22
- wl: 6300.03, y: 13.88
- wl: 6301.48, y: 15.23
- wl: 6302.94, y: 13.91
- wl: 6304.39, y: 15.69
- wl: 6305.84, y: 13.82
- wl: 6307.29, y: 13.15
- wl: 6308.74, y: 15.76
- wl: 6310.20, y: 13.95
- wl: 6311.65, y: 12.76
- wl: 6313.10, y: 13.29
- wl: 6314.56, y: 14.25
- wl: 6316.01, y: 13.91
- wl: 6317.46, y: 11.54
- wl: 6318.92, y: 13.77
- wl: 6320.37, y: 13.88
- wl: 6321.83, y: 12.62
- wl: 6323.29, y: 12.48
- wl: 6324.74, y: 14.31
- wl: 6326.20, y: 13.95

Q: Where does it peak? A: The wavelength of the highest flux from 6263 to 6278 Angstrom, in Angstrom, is 6269.64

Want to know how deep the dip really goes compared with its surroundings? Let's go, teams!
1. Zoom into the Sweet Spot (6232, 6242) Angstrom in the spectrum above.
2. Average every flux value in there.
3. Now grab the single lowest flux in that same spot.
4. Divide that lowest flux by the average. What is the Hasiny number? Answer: 0.89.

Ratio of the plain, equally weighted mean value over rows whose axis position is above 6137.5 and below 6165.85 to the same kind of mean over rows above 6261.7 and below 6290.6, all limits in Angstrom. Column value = 1.01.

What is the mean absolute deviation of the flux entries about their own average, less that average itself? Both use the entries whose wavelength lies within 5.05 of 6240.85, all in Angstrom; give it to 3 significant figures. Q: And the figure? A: -13.6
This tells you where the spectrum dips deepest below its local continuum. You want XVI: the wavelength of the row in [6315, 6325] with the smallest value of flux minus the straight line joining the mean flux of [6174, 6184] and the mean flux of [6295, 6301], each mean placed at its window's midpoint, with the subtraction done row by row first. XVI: 6317.46 Angstrom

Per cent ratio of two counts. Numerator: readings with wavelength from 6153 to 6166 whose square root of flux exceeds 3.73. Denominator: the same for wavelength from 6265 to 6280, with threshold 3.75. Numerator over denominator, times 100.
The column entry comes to 125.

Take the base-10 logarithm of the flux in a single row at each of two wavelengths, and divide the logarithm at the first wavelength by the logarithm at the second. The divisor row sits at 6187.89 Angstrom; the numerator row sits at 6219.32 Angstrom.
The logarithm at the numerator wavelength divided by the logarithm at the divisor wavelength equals 1.03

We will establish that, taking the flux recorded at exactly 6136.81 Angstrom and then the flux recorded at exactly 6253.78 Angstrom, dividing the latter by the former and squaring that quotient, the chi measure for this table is 1.2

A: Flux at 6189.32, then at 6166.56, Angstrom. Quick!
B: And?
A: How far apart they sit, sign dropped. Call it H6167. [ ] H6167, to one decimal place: 1.6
